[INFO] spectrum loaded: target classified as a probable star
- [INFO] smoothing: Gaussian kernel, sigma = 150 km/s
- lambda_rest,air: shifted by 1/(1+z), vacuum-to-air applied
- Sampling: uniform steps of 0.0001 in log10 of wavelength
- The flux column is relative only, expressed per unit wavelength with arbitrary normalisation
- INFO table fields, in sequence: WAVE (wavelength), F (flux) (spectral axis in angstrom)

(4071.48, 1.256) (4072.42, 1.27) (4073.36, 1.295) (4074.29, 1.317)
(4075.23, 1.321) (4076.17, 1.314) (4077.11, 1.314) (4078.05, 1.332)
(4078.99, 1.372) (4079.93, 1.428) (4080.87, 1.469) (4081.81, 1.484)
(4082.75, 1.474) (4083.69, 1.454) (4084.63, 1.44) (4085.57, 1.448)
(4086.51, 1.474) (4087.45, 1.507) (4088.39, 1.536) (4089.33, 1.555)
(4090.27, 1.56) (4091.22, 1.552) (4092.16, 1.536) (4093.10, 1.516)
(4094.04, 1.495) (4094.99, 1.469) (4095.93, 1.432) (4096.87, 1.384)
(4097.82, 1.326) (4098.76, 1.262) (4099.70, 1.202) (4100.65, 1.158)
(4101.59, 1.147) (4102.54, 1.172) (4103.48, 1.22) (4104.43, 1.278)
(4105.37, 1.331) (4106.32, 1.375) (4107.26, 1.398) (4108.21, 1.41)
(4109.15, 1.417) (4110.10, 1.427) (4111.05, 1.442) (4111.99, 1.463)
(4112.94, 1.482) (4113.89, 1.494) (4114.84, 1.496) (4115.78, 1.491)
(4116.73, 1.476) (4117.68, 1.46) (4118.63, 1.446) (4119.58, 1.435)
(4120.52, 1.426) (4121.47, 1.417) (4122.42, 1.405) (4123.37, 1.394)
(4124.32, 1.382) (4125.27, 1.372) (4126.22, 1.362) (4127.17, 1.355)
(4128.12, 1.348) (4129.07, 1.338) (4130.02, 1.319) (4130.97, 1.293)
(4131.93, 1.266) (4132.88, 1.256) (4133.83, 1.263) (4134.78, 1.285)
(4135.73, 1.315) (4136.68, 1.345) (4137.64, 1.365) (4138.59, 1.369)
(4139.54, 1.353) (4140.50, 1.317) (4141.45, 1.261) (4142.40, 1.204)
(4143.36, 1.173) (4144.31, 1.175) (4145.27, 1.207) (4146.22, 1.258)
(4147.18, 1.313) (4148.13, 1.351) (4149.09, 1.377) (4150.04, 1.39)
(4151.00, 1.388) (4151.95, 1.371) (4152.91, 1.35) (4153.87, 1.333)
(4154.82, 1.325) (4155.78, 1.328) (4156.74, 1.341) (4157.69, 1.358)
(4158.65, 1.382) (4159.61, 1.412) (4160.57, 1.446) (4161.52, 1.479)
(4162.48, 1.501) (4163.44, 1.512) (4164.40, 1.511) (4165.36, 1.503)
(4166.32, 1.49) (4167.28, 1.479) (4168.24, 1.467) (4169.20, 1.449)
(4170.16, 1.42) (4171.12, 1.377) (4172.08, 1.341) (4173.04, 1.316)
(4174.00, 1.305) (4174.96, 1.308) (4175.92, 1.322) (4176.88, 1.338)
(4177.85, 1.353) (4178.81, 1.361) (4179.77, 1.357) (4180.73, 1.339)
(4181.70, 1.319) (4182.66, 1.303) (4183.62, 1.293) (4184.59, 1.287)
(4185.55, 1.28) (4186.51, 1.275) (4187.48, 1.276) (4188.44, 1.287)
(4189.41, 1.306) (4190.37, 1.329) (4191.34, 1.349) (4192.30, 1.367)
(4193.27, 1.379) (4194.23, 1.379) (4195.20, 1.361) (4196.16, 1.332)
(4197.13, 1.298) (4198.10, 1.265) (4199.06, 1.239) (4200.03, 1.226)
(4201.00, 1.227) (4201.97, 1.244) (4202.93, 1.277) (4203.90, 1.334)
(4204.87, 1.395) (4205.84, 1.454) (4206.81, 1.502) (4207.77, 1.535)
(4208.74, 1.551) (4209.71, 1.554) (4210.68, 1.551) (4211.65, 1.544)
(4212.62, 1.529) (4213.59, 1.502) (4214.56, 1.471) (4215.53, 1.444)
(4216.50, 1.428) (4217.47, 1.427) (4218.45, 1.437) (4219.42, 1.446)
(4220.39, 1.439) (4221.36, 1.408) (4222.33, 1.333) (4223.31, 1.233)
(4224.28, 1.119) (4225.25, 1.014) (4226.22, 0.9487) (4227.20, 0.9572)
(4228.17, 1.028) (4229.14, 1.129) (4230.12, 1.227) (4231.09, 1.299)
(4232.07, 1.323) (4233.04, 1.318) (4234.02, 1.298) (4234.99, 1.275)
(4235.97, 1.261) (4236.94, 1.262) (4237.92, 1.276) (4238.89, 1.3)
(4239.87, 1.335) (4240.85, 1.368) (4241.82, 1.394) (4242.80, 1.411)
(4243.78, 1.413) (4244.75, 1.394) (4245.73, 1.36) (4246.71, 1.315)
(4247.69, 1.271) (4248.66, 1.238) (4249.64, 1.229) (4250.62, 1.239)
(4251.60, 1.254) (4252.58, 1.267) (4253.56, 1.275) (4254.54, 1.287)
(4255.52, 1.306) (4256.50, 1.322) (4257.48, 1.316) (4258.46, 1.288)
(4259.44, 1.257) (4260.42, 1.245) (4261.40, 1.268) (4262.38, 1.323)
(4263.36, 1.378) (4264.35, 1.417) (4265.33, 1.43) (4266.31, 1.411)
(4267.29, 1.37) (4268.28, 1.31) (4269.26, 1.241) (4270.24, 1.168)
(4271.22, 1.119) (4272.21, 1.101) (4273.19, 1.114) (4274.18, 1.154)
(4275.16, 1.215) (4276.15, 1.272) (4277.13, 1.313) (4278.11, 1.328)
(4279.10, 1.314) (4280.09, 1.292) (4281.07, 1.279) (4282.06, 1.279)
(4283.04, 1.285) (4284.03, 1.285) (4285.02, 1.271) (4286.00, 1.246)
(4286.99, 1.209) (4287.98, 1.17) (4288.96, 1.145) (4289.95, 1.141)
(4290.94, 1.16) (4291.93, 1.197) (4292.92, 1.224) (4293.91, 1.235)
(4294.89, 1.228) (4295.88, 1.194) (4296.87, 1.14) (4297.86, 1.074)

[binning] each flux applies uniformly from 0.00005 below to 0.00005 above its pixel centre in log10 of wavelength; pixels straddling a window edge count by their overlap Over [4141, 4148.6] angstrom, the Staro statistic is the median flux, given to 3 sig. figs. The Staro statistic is 1.23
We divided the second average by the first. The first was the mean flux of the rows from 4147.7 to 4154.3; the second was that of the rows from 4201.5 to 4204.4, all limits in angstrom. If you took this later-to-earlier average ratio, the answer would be 0.94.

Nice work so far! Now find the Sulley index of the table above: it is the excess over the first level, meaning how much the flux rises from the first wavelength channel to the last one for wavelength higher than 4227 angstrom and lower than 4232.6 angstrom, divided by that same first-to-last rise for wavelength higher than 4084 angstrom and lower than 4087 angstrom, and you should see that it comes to 10.8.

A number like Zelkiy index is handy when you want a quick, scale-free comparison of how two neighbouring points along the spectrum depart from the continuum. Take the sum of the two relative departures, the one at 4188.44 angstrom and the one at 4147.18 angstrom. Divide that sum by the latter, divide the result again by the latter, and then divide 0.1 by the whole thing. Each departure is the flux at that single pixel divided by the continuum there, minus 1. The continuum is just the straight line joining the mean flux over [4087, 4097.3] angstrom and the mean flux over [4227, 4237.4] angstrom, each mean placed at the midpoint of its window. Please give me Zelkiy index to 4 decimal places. -0.0044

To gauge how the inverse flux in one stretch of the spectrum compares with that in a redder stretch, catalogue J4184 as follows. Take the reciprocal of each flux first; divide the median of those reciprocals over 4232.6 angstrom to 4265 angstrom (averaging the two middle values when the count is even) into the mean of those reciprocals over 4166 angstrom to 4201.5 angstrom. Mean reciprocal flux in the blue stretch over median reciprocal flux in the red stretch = 0.97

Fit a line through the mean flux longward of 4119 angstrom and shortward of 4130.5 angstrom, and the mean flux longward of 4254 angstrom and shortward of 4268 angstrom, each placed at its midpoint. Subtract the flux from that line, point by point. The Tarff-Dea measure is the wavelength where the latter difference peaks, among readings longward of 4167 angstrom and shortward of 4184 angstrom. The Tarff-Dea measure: 4183.62 angstrom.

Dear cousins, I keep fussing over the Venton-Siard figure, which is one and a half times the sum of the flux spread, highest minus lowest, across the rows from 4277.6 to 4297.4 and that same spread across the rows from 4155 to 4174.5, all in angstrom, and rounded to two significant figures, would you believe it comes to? 0.59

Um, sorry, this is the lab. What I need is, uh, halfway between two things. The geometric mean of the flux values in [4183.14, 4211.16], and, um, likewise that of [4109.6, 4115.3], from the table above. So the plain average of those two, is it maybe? 1.41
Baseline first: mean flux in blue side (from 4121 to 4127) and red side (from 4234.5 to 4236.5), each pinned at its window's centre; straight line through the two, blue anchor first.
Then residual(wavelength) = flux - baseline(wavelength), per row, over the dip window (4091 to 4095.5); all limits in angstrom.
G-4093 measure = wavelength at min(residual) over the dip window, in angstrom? 4094.99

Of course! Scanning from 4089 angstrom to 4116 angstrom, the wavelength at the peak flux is 4090.27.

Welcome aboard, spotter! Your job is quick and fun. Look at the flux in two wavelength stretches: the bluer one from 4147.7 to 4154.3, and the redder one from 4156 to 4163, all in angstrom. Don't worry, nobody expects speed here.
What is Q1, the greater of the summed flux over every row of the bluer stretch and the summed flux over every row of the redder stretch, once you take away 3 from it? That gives 6.92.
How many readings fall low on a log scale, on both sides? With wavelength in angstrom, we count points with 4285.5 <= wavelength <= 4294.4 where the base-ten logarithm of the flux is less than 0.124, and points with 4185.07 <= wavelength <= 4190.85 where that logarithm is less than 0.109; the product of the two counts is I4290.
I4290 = 27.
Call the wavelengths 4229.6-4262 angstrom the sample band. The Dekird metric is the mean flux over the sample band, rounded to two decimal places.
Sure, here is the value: 1.30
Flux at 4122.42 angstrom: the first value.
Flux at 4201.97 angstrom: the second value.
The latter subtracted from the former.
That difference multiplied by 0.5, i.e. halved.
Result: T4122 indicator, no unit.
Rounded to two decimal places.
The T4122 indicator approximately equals 0.08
